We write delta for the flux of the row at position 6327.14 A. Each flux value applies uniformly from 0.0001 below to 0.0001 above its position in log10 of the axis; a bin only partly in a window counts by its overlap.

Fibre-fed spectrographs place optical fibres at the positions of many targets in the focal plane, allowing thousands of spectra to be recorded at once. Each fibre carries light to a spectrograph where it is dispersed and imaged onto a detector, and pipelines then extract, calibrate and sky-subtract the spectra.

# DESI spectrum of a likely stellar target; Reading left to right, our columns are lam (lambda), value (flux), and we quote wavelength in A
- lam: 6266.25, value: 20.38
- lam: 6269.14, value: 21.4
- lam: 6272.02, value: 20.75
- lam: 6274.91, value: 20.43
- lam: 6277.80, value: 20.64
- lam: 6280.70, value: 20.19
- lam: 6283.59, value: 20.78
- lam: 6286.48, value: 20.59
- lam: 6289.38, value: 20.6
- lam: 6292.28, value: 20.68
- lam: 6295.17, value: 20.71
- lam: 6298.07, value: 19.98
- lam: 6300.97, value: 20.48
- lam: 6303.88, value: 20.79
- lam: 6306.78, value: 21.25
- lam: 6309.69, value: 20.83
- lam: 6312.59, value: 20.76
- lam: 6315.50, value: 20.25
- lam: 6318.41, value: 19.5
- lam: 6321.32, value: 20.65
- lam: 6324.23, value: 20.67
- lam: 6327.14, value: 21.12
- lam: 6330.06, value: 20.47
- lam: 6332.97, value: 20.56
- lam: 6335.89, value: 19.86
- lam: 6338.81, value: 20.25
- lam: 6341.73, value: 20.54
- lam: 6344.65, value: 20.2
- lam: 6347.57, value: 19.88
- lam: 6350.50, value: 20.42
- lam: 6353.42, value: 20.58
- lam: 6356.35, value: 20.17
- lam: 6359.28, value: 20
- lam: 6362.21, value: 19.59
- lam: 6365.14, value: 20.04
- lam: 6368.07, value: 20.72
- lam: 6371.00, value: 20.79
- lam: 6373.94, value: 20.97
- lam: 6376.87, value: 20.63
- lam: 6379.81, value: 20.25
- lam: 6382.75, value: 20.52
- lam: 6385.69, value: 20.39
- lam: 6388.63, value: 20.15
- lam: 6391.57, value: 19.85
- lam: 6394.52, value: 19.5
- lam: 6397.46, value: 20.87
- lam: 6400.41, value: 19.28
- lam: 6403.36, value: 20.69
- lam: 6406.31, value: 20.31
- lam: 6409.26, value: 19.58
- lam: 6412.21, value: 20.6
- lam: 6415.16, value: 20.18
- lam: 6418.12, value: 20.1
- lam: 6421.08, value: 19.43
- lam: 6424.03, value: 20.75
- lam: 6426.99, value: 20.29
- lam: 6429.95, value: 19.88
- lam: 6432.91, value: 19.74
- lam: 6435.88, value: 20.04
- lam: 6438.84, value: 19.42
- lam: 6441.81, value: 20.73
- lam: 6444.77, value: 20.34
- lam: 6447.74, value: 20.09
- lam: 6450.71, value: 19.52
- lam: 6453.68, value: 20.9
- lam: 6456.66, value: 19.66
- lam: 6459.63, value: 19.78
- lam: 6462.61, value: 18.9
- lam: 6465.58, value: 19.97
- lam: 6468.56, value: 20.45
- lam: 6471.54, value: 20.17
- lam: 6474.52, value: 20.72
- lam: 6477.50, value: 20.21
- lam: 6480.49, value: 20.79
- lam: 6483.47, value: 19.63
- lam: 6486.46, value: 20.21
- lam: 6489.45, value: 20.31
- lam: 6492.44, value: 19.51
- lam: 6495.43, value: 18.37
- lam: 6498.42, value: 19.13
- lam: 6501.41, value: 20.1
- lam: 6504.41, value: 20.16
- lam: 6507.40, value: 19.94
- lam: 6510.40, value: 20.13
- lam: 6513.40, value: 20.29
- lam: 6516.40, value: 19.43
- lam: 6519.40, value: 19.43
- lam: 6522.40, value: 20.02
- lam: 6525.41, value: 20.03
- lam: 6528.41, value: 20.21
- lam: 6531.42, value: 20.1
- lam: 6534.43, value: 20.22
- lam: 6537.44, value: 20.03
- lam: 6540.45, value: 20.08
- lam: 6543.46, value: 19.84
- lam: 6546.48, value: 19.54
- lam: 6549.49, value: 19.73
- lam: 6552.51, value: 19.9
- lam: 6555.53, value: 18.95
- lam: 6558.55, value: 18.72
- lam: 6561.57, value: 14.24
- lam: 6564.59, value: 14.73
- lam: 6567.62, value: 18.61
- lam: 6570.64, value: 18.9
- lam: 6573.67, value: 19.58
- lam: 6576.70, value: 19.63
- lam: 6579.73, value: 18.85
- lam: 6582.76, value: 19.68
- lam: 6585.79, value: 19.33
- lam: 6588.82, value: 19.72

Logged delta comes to 21.12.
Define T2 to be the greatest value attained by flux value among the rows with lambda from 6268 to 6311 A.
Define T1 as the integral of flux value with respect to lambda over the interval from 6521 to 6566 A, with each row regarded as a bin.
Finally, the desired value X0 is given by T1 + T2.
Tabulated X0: 881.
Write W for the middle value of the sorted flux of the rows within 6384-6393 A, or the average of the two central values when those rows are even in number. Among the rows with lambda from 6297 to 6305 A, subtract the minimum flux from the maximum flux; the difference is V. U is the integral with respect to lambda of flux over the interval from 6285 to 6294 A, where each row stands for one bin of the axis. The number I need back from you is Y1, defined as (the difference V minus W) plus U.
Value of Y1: 166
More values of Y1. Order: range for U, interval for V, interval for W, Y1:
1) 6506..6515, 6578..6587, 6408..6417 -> 162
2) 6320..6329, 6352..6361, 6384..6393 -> 168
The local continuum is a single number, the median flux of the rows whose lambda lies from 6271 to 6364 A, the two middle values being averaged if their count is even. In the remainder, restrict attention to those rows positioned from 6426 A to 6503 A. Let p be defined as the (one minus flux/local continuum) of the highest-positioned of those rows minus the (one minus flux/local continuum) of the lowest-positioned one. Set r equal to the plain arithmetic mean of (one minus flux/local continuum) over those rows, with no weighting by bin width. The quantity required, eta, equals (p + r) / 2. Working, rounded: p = 0.009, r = 0.029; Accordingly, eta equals 0.019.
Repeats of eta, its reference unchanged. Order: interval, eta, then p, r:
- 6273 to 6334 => -0.004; -0.006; -0.001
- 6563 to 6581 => -0.048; -0.200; 0.105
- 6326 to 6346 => 0.025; 0.045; 0.006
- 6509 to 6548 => 0.029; 0.029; 0.029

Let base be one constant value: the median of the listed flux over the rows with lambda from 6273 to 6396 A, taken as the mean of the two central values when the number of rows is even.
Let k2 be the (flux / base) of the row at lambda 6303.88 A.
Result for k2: 1.01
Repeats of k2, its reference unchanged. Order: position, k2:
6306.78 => 1.04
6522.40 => 0.98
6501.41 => 0.98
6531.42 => 0.98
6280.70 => 0.98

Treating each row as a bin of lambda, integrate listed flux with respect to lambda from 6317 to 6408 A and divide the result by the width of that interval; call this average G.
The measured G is 20.3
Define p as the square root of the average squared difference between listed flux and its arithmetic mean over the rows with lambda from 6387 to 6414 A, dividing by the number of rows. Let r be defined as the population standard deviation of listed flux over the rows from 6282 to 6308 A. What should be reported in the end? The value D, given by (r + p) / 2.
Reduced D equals 0.43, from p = 0.538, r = 0.31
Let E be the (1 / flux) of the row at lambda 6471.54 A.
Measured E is 0.0496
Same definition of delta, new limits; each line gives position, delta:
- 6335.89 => 19.86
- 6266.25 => 20.38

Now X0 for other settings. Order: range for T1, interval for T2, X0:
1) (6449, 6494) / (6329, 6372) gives 923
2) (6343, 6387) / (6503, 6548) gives 915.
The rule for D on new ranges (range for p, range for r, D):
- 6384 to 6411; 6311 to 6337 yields 0.49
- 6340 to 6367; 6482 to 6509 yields 0.45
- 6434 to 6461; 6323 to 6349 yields 0.43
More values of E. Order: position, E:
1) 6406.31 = 0.0492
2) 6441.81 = 0.0482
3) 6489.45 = 0.0492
